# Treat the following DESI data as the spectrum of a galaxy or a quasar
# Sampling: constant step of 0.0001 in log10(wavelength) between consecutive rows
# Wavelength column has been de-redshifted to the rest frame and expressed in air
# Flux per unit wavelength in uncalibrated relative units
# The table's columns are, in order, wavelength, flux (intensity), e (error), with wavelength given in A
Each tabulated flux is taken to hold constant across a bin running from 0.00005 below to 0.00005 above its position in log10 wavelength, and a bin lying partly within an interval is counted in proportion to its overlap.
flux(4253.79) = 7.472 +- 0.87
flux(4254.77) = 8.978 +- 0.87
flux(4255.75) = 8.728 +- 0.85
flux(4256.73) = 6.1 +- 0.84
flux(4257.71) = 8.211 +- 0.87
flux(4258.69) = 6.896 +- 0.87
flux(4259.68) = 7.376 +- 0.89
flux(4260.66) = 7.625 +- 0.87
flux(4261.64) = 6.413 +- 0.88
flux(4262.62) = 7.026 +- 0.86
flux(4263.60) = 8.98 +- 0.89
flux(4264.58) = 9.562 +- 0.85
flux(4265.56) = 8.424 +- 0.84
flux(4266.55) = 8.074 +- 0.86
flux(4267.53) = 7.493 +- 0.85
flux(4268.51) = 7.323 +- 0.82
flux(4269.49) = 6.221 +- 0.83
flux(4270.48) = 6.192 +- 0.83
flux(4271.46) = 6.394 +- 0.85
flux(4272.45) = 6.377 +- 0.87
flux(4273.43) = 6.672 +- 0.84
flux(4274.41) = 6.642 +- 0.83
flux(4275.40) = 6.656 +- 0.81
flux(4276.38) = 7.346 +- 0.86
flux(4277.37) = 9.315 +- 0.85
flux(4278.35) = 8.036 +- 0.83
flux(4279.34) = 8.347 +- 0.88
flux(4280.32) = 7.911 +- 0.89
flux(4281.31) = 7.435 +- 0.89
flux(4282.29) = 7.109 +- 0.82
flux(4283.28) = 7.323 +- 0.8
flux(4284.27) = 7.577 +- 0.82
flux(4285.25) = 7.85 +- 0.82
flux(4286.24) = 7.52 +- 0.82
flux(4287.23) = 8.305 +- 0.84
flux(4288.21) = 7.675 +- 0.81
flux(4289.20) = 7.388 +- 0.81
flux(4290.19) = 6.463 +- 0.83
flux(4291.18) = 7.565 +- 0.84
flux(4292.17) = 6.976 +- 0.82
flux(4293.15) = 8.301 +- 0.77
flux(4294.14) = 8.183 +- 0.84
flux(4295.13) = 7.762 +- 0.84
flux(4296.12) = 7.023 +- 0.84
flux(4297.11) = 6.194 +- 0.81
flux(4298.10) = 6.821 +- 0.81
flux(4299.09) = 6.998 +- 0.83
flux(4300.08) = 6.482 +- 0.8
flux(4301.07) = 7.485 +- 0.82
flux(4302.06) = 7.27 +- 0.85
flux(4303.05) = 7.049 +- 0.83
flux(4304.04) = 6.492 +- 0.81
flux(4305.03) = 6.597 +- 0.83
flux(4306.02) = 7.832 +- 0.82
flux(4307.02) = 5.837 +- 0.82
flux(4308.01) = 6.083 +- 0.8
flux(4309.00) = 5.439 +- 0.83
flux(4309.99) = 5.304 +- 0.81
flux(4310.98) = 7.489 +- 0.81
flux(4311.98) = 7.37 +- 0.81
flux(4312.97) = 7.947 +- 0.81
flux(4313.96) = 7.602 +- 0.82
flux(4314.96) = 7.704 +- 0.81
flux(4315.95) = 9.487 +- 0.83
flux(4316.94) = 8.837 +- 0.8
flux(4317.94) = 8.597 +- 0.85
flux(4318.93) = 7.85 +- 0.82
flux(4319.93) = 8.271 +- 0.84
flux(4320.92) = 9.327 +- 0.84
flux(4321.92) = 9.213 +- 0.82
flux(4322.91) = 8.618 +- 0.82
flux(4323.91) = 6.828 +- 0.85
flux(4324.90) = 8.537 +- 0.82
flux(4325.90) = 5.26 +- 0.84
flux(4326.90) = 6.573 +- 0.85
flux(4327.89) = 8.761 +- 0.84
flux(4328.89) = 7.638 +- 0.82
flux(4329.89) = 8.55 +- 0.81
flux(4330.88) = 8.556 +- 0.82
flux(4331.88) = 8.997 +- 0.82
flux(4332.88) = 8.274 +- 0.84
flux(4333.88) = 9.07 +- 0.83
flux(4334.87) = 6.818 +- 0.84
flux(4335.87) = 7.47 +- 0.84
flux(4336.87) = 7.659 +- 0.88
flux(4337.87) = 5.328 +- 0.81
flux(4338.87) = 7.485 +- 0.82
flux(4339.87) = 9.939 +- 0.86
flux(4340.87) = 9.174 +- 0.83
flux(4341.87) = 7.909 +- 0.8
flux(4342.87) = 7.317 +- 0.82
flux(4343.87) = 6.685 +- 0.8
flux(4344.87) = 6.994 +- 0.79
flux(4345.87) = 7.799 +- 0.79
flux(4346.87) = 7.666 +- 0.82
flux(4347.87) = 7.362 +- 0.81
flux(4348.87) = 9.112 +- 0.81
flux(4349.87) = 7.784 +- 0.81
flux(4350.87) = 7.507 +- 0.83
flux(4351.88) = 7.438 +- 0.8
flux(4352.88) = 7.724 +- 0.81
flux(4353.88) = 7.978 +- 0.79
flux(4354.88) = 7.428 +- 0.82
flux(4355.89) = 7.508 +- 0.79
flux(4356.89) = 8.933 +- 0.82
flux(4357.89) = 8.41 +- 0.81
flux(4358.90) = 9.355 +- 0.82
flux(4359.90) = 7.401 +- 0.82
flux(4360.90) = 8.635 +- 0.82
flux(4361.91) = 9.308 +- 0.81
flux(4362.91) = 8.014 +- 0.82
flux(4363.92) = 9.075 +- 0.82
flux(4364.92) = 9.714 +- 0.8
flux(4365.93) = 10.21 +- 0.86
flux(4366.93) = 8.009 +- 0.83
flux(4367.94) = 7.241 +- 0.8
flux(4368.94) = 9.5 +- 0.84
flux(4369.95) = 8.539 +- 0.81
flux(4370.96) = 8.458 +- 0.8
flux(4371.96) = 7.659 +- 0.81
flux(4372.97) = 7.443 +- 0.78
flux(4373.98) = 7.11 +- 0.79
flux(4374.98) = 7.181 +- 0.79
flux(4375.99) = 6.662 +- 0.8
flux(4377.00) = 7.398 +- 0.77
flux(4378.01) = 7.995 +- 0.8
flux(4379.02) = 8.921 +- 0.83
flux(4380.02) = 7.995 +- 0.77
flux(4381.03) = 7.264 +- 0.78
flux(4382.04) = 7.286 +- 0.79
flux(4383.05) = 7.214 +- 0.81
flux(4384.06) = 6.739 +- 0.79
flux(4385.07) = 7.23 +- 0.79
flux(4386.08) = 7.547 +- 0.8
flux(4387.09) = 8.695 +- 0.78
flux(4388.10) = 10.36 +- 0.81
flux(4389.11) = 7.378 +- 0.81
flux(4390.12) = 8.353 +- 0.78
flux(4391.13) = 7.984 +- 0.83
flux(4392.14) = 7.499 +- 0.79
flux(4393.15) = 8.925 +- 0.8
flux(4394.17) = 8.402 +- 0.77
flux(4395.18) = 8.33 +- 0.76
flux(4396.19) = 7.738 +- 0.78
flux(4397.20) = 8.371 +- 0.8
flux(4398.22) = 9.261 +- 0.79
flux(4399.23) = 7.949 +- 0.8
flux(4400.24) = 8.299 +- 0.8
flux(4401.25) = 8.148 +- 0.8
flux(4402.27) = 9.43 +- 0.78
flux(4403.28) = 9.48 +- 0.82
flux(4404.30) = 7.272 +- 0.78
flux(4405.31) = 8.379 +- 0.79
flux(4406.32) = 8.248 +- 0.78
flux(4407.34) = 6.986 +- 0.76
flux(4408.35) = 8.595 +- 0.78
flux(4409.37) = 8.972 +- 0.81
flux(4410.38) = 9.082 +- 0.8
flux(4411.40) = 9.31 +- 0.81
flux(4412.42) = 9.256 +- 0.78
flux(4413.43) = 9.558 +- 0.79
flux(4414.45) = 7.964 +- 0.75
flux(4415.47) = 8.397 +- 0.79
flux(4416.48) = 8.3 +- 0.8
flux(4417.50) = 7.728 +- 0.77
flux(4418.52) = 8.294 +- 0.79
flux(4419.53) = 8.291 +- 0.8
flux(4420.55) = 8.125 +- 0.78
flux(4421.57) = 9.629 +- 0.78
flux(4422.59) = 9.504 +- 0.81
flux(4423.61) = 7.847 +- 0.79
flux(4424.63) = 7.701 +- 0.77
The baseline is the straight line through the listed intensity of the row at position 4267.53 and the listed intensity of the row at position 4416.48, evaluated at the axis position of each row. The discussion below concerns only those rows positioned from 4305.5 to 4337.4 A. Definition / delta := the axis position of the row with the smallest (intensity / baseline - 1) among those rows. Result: 4325.90 A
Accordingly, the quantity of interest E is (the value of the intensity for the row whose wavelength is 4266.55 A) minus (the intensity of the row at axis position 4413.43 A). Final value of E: -1.5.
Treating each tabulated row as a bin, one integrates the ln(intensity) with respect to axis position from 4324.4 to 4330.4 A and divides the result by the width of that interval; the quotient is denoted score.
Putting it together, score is 2.01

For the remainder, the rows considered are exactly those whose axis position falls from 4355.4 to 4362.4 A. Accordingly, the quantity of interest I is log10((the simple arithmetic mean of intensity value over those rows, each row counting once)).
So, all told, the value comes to 0.93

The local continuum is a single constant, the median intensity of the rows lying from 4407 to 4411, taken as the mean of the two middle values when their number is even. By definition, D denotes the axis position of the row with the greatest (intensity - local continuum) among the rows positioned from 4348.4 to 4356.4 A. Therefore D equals 4348.87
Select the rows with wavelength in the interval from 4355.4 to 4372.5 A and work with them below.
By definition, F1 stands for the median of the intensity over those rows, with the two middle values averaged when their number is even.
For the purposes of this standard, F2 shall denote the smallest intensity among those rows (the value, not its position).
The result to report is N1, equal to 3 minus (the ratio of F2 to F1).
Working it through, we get 2.15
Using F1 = 8.5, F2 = 7.241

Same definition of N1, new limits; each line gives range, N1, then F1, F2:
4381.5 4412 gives 2.19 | 8.3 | 6.739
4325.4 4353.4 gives 2.31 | 7.7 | 5.26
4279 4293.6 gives 2.15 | 7.6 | 6.463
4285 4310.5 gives 2.25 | 7.0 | 5.304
